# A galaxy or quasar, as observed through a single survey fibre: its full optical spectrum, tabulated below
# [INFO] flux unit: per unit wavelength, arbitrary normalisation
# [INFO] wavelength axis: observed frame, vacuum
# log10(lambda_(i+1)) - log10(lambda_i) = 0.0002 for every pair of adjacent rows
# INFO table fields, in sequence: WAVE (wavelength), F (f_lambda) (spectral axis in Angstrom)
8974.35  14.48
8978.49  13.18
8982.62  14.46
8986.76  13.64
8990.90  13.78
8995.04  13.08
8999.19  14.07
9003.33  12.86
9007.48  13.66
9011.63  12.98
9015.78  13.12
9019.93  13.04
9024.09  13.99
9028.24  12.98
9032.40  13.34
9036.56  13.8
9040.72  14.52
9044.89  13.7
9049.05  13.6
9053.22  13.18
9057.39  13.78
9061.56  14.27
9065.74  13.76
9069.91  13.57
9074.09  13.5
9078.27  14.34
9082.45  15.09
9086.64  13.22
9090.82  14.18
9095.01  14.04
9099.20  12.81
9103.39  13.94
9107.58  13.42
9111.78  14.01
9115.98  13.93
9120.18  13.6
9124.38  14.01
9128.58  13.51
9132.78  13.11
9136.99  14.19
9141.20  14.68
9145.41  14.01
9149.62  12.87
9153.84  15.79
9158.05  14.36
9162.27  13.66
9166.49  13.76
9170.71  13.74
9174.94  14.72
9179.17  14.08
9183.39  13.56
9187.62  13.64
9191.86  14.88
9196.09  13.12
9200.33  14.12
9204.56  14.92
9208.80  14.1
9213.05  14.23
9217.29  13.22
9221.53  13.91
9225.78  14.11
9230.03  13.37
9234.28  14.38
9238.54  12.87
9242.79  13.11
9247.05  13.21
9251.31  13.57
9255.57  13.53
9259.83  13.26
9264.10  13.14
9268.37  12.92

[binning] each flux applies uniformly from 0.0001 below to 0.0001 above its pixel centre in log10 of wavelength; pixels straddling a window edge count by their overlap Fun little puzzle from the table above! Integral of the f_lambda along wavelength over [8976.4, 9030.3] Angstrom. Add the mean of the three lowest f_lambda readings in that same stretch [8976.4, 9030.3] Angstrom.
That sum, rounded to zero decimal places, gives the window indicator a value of 738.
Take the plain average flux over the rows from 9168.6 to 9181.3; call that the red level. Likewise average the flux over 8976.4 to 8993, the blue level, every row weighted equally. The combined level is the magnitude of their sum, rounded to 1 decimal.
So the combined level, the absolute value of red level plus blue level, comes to 27.9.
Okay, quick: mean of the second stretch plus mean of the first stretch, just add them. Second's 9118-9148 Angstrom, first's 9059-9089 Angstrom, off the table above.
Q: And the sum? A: 27.8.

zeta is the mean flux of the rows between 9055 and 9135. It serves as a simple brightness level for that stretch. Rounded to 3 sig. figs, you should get 13.8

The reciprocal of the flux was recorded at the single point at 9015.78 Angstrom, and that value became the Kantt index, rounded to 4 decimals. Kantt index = 0.0762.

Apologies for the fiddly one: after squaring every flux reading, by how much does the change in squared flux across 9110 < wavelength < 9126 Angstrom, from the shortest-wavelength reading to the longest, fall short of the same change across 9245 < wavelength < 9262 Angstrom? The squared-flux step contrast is 1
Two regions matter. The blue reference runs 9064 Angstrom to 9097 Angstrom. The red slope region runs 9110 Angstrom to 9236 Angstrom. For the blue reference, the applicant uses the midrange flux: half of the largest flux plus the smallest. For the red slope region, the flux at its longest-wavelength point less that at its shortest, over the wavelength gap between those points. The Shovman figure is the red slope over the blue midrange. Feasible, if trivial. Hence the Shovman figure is 0.0002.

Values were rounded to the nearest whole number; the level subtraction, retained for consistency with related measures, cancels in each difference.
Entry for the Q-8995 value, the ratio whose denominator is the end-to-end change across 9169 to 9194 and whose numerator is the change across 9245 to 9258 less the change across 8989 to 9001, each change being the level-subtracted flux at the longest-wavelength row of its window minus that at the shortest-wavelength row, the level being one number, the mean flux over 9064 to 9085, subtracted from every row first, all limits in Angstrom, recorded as 0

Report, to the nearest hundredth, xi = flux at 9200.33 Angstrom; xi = 14.12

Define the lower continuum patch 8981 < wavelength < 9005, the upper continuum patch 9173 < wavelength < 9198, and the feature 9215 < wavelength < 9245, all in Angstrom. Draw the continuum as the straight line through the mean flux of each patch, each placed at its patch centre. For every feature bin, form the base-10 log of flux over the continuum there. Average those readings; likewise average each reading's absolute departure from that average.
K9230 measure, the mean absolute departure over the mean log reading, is -1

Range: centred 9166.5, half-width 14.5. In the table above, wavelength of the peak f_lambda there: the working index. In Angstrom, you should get 9153.84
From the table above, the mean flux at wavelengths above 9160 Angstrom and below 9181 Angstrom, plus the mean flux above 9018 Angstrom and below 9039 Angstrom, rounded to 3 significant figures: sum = 27.4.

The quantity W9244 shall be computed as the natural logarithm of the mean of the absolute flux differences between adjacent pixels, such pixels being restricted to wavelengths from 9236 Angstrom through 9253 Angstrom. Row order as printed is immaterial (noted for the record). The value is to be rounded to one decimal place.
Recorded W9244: -1.5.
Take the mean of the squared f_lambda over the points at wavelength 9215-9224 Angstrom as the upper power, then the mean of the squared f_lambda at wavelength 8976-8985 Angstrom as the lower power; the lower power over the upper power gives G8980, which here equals 1.04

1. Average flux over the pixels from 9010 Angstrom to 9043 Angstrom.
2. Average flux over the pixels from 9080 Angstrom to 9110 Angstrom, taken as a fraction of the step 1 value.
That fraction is 1.03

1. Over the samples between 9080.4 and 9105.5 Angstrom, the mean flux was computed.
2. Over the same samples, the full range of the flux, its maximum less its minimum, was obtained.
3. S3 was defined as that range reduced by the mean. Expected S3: -11.6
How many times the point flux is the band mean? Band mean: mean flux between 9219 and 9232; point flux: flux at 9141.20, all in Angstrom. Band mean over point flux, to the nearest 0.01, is 0.94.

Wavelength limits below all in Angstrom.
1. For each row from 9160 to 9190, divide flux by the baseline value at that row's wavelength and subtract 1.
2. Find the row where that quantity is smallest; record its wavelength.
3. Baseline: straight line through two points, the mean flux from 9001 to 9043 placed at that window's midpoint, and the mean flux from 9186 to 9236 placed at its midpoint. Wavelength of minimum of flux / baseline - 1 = 9183.39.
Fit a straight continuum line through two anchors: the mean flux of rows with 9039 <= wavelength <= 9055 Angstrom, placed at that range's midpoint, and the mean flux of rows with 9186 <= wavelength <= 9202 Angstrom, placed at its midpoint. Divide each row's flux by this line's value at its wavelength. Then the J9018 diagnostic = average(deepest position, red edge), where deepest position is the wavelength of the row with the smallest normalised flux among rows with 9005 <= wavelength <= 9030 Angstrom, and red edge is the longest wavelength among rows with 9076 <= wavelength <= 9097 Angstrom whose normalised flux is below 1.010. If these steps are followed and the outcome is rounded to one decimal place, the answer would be 9057.4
